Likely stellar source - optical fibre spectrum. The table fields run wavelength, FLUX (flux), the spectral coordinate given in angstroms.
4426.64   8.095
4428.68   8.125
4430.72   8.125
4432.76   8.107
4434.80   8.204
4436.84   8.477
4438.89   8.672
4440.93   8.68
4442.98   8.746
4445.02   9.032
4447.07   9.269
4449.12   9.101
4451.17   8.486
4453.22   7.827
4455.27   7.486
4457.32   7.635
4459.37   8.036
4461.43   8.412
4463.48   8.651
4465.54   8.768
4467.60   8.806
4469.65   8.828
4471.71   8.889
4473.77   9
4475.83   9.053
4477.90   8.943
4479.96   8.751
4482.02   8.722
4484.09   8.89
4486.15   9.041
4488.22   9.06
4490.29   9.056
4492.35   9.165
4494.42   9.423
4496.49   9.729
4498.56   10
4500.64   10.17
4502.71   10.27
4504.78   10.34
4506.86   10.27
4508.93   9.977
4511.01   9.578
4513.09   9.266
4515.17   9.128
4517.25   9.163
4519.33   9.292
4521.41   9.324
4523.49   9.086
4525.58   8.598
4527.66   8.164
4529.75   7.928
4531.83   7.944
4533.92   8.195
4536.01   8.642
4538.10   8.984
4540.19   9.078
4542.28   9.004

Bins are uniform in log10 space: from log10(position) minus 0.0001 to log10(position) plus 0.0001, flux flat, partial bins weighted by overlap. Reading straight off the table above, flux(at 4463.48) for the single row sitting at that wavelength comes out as 8.651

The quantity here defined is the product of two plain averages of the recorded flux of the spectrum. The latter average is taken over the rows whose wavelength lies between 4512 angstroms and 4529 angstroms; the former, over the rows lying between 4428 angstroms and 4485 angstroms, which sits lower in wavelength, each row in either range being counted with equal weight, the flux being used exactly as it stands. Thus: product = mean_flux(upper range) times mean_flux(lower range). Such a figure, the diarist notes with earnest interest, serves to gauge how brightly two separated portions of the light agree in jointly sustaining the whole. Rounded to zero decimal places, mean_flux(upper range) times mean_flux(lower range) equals 77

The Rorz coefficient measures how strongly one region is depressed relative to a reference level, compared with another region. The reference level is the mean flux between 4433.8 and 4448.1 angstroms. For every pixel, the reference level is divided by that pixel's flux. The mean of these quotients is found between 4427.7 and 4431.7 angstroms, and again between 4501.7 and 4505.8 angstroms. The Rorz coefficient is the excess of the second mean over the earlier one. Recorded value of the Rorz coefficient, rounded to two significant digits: -0.23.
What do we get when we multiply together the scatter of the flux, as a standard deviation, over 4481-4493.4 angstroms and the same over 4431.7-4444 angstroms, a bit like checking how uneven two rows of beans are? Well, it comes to 0.04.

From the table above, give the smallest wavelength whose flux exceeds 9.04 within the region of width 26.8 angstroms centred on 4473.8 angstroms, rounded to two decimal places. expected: 4475.83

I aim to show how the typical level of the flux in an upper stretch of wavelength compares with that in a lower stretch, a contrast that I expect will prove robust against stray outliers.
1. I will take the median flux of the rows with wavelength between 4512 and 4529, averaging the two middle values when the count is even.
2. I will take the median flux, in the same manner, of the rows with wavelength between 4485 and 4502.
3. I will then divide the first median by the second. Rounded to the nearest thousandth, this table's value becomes 0.984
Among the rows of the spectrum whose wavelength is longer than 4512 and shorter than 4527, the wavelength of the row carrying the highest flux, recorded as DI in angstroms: 4521.41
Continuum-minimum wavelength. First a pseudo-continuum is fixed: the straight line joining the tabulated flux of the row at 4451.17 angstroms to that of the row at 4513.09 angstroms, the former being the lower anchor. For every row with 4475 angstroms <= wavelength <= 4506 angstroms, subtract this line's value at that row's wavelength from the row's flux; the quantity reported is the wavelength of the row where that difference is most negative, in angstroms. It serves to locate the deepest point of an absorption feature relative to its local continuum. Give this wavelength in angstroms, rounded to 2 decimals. 4482.02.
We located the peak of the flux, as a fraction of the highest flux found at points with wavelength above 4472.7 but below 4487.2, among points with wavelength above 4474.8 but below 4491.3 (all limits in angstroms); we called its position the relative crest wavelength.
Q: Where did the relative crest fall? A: 4488.22 angstroms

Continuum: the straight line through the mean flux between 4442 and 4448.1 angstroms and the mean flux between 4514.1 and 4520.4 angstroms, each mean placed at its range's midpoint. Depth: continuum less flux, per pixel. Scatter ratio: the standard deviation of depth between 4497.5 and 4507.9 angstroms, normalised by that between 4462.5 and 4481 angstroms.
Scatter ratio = 1.0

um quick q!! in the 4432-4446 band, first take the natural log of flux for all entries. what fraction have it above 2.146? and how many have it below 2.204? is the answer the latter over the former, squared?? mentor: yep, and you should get 150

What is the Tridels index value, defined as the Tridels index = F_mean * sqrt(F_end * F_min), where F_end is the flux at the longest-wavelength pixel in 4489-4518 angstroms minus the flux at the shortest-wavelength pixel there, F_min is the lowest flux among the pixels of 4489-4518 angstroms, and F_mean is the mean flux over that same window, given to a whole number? 10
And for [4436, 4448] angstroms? 23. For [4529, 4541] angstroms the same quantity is 26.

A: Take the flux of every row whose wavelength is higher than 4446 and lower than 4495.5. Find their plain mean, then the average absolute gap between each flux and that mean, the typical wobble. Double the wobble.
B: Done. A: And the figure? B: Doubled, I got 0.75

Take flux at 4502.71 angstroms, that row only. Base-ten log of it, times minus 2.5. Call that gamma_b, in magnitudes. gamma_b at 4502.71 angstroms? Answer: -2.53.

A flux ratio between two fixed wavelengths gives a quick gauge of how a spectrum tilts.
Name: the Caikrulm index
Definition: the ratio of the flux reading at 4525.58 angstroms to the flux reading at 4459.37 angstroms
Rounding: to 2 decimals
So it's 1.07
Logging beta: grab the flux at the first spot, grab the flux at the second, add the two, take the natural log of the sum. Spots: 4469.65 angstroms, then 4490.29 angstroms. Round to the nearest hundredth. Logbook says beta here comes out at 2.88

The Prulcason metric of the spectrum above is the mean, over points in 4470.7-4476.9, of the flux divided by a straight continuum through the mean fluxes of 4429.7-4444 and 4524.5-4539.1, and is 1.07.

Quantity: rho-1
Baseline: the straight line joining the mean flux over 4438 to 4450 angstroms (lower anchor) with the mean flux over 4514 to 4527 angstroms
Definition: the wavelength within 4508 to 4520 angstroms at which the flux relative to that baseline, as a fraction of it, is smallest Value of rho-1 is 4515.17 angstroms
